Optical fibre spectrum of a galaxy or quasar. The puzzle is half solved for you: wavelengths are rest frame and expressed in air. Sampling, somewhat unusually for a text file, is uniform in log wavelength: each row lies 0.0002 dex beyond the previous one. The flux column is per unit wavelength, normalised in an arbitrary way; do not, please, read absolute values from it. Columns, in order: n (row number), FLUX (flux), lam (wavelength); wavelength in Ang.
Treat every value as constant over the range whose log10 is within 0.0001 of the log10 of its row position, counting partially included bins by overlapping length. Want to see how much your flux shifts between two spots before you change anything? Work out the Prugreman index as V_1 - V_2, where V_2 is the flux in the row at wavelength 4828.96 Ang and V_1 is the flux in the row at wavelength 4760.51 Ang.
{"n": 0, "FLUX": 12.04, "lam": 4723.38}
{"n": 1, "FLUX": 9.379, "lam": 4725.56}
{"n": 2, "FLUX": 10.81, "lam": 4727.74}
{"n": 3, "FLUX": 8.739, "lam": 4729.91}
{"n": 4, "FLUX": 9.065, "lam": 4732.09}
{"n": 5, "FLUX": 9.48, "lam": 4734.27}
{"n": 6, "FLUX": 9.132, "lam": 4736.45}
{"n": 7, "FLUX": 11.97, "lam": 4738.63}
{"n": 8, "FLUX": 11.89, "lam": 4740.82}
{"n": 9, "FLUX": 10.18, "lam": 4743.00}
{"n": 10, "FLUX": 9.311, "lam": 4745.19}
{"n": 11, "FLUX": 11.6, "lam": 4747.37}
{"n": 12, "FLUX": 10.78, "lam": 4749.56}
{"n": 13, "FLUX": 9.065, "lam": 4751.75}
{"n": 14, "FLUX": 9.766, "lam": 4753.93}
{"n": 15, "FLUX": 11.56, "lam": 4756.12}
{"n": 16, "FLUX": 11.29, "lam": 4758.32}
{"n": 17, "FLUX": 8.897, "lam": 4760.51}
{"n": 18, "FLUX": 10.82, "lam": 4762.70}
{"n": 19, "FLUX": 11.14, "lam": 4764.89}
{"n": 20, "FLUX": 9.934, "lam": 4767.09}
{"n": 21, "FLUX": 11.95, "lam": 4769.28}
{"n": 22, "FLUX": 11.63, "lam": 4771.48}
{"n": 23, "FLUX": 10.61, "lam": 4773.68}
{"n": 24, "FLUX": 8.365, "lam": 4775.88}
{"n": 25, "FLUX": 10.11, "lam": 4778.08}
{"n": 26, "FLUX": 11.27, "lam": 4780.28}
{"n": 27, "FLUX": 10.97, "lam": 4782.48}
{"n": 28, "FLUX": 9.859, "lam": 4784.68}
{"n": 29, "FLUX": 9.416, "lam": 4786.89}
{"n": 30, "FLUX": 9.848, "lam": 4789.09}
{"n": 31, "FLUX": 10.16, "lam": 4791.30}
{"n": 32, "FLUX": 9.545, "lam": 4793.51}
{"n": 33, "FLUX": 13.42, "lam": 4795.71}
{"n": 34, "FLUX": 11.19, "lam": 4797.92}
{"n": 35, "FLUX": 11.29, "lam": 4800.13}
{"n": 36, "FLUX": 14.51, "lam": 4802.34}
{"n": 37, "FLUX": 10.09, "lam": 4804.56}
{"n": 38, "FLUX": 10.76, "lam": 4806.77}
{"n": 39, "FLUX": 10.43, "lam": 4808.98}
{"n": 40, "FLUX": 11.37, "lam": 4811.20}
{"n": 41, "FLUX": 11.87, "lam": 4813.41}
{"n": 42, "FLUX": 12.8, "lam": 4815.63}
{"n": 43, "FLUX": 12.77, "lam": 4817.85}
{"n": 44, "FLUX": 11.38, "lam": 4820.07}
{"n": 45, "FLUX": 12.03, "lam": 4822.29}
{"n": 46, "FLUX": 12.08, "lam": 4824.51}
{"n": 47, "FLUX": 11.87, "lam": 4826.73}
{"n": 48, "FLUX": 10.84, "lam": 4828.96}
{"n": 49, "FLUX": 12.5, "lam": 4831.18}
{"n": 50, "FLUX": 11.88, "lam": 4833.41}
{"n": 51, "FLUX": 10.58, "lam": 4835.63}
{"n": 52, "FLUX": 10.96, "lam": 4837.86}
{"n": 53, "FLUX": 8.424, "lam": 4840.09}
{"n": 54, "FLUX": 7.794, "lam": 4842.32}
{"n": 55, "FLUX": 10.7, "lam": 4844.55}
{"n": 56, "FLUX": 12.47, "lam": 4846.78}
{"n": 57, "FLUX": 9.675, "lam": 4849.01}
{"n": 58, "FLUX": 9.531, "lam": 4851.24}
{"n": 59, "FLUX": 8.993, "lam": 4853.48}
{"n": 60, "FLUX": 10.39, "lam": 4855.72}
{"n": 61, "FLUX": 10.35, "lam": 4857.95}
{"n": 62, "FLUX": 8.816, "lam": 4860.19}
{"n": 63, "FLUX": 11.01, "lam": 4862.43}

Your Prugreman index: -2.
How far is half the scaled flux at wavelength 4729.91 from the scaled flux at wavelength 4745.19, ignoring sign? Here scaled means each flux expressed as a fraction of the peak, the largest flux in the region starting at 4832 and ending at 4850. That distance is 0.40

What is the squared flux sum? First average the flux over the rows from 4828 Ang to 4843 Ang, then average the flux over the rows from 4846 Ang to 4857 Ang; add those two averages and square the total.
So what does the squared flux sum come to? 426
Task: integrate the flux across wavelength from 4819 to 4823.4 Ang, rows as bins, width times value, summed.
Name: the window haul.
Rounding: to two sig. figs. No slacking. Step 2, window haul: 52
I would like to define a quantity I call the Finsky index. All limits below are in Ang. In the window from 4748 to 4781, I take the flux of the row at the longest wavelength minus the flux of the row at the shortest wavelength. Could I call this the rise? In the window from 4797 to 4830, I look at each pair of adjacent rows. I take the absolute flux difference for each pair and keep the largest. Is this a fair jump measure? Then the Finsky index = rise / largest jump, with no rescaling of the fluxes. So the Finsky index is 0.11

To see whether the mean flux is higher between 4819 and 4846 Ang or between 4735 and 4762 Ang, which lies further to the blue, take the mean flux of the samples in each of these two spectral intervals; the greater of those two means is 10.9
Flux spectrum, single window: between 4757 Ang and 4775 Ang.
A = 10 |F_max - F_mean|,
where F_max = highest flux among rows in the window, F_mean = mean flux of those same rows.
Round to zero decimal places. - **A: 12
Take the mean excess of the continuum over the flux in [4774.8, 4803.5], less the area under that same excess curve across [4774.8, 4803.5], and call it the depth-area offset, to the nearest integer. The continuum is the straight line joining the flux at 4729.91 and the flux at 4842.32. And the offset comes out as 70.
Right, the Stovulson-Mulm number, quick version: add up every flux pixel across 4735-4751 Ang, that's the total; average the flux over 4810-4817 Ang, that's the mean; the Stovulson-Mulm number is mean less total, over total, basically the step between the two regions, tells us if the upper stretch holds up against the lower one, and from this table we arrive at -0.84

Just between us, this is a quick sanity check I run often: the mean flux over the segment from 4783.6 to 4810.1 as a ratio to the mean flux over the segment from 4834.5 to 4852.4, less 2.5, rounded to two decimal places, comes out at -1.41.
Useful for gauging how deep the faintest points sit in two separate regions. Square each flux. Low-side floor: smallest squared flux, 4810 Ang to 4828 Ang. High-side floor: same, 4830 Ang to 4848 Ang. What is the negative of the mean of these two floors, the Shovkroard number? -95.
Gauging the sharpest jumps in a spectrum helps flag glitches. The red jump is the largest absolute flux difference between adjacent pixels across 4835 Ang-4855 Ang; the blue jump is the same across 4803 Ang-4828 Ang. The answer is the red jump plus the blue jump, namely 4.3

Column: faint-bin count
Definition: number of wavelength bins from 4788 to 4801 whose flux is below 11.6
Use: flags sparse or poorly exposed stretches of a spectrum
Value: 5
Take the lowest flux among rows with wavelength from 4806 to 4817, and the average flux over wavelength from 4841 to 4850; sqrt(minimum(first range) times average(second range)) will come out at 10.3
